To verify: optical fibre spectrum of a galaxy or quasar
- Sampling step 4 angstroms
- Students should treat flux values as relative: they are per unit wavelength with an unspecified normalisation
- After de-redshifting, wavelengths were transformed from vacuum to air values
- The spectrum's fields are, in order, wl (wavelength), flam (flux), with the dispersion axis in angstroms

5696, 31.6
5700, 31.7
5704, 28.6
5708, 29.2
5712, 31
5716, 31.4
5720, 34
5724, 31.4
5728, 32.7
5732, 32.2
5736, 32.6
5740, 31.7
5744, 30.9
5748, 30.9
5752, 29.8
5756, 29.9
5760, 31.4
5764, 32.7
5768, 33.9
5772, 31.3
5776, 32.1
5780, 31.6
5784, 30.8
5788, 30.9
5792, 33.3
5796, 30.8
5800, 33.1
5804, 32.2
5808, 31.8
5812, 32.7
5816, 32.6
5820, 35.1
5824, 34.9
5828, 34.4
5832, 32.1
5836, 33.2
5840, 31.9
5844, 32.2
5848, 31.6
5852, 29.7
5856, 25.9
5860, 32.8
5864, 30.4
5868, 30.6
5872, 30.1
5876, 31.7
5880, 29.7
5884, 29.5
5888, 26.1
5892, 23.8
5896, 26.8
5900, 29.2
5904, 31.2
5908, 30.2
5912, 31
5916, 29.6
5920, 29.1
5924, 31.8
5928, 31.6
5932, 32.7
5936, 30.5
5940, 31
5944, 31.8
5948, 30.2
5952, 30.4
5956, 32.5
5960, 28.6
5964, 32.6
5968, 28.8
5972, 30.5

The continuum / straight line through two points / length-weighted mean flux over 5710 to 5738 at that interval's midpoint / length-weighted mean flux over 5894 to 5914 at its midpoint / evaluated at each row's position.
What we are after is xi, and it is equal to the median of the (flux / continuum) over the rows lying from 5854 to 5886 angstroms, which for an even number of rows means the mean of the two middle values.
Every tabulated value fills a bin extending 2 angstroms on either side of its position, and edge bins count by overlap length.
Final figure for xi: 1.00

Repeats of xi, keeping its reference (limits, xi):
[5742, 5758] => 0.96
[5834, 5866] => 1.04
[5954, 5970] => 1.06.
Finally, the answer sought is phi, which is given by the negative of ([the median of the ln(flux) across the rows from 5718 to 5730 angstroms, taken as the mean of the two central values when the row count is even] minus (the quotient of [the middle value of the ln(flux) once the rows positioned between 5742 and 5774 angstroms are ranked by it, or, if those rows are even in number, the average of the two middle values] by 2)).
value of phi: -1.77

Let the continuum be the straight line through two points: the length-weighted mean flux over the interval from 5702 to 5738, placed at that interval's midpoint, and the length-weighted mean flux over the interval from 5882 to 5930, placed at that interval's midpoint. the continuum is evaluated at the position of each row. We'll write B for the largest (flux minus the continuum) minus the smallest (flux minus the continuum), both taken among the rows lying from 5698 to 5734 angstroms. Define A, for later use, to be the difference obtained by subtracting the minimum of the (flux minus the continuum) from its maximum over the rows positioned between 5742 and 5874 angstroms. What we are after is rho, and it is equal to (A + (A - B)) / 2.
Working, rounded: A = 9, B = 5.6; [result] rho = 6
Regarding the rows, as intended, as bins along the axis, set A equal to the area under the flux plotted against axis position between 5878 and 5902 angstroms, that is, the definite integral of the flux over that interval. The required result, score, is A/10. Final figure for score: 66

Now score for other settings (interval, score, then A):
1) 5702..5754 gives 163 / 1626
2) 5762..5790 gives 89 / 893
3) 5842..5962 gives 361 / 3609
